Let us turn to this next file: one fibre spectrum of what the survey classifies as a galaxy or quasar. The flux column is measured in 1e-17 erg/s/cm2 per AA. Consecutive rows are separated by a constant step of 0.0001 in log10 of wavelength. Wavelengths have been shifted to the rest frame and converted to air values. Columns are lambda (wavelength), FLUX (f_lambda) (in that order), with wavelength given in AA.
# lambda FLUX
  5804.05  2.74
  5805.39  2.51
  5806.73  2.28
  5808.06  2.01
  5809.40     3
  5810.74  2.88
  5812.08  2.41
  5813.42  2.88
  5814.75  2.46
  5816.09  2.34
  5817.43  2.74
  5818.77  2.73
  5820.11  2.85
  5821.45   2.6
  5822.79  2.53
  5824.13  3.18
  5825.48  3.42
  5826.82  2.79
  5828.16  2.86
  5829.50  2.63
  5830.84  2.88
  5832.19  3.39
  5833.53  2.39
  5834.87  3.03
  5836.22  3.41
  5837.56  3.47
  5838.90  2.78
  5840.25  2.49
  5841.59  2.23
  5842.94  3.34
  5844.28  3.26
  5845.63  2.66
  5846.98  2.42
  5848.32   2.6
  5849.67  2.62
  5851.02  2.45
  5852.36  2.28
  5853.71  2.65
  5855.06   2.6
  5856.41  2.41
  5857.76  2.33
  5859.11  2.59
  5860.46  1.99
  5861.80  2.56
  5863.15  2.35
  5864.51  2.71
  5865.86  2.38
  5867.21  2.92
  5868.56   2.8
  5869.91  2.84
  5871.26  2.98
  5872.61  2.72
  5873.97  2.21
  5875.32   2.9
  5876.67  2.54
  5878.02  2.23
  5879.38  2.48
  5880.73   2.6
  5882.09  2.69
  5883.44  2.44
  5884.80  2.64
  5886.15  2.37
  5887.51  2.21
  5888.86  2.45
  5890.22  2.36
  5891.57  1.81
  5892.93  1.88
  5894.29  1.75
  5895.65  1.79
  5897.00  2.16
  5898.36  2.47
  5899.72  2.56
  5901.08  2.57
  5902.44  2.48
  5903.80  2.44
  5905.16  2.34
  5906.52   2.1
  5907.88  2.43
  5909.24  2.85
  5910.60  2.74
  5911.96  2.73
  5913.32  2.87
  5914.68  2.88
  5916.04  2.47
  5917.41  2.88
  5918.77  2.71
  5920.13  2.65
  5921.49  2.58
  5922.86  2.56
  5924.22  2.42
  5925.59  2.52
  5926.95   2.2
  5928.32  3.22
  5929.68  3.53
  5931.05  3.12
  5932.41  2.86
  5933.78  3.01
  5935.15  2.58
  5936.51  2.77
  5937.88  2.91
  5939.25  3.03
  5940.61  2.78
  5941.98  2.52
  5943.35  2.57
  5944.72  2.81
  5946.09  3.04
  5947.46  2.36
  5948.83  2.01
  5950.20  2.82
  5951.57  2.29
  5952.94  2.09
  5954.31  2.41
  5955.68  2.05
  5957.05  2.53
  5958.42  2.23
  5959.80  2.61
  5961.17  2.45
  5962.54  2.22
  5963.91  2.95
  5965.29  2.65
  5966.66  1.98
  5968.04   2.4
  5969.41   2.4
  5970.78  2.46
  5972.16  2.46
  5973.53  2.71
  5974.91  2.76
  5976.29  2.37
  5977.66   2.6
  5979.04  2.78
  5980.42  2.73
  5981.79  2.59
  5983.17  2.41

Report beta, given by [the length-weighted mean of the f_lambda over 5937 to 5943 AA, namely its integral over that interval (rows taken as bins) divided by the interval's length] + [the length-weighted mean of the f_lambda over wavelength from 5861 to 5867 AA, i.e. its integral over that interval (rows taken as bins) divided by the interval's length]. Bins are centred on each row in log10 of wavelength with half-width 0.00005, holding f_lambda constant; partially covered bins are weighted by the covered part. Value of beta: 5.32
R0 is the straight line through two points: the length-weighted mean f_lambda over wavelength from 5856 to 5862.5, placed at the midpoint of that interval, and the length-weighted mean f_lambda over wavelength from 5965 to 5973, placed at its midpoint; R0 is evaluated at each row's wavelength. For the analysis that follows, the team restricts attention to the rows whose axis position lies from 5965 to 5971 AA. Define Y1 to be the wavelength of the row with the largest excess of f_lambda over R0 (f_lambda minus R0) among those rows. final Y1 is 5965.29 AA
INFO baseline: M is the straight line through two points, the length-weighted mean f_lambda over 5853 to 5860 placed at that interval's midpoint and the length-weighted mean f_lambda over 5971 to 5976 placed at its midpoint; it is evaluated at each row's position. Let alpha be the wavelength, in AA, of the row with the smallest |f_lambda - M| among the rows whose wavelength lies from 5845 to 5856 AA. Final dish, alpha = 5851.02 AA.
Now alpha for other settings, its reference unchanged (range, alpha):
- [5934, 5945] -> 5943.35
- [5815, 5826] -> 5822.79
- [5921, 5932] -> 5922.86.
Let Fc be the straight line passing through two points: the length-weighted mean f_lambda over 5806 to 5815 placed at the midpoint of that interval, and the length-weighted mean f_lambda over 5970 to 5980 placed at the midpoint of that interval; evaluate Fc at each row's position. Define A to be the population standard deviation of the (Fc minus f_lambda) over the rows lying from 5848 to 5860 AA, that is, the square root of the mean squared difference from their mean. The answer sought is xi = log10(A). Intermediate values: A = 0.13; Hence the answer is -0.88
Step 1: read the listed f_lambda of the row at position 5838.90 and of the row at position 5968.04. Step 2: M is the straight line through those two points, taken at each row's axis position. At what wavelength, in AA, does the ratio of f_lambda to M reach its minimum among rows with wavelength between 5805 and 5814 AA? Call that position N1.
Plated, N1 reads 5808.06 AA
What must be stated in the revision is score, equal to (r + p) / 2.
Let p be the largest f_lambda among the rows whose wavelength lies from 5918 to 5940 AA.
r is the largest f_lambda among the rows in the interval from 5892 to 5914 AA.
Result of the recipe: 3.20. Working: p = 3.53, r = 2.87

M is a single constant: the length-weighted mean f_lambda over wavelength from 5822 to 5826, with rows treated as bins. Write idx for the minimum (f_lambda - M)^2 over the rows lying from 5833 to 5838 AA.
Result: 0.00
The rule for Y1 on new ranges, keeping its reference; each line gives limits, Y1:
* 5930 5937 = 5931.05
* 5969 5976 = 5974.91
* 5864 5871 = 5867.21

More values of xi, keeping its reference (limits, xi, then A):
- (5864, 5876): -0.61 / 0.24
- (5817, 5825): -0.68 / 0.21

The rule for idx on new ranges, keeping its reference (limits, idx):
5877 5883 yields 0.10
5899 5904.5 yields 0.19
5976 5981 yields 0.05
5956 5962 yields 0.16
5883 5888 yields 0.14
